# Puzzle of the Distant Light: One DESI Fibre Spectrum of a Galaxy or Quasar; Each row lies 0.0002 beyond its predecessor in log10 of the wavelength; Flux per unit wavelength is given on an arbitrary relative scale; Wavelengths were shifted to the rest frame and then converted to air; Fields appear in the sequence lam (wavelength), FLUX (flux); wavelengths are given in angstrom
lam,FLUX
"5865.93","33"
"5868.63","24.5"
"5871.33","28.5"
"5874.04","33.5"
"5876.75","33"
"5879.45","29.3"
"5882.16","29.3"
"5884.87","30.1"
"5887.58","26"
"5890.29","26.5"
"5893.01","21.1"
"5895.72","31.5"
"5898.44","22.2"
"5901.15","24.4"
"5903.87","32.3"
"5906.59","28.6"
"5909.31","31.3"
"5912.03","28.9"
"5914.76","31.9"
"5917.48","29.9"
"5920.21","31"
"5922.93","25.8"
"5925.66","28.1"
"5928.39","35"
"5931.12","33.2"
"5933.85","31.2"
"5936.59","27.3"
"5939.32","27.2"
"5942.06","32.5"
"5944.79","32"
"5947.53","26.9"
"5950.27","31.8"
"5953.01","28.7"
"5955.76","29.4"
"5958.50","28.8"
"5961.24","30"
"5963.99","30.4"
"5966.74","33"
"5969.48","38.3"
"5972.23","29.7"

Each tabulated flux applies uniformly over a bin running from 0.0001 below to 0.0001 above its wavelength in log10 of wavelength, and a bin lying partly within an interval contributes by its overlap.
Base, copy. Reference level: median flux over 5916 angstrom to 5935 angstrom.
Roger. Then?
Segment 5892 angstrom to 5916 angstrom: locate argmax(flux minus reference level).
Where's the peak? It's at 5903.87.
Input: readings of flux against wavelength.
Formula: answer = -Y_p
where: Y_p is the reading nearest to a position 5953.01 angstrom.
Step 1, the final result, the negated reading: -28.7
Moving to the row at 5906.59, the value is -28.6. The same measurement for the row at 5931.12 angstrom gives -33.2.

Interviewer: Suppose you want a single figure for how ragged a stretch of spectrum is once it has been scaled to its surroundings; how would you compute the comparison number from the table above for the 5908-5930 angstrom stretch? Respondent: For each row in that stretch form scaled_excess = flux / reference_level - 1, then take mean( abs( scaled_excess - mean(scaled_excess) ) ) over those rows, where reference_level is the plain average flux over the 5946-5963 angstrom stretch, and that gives 0.070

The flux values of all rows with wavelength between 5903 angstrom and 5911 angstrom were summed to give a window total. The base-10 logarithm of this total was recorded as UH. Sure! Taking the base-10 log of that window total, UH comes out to 1.96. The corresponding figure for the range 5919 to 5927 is 1.93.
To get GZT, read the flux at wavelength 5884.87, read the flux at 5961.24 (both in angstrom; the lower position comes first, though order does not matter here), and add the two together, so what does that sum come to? 60.1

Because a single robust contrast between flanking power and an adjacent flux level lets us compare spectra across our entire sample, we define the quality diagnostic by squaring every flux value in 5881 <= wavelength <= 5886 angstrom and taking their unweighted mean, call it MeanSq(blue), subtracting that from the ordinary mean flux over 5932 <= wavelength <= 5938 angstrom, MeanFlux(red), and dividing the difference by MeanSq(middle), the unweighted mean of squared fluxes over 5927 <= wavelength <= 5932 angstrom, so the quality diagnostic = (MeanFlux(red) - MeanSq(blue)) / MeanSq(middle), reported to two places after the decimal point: -0.73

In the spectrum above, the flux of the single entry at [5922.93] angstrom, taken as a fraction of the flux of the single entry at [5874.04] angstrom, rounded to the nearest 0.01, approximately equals 0.77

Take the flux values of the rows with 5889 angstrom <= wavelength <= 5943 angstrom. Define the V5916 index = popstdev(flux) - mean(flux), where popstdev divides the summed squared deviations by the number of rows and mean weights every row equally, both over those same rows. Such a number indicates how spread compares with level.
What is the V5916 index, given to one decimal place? -25.4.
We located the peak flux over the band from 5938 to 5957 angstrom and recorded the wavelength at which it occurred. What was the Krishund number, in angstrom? 5942.06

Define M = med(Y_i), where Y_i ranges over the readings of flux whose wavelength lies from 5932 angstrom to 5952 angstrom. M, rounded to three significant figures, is 31.2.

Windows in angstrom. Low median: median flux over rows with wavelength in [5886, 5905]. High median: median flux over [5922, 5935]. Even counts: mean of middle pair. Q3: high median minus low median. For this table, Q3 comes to 5.2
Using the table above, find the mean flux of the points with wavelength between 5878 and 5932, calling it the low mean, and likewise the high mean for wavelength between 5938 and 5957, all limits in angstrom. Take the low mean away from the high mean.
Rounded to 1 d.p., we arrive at 1.0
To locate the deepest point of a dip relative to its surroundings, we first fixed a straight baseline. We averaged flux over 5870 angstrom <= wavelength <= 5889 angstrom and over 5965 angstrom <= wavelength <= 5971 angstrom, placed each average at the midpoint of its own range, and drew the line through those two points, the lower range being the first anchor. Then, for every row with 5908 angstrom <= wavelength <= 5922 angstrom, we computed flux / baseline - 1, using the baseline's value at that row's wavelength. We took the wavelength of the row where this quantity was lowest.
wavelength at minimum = 5912.03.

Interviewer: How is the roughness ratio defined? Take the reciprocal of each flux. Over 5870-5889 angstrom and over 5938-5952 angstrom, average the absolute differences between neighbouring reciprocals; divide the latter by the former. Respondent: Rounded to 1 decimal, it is 1.7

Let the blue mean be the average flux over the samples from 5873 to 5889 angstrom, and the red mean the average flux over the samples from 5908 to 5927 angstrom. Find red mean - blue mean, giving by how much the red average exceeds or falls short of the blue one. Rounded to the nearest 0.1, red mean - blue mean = -0.6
